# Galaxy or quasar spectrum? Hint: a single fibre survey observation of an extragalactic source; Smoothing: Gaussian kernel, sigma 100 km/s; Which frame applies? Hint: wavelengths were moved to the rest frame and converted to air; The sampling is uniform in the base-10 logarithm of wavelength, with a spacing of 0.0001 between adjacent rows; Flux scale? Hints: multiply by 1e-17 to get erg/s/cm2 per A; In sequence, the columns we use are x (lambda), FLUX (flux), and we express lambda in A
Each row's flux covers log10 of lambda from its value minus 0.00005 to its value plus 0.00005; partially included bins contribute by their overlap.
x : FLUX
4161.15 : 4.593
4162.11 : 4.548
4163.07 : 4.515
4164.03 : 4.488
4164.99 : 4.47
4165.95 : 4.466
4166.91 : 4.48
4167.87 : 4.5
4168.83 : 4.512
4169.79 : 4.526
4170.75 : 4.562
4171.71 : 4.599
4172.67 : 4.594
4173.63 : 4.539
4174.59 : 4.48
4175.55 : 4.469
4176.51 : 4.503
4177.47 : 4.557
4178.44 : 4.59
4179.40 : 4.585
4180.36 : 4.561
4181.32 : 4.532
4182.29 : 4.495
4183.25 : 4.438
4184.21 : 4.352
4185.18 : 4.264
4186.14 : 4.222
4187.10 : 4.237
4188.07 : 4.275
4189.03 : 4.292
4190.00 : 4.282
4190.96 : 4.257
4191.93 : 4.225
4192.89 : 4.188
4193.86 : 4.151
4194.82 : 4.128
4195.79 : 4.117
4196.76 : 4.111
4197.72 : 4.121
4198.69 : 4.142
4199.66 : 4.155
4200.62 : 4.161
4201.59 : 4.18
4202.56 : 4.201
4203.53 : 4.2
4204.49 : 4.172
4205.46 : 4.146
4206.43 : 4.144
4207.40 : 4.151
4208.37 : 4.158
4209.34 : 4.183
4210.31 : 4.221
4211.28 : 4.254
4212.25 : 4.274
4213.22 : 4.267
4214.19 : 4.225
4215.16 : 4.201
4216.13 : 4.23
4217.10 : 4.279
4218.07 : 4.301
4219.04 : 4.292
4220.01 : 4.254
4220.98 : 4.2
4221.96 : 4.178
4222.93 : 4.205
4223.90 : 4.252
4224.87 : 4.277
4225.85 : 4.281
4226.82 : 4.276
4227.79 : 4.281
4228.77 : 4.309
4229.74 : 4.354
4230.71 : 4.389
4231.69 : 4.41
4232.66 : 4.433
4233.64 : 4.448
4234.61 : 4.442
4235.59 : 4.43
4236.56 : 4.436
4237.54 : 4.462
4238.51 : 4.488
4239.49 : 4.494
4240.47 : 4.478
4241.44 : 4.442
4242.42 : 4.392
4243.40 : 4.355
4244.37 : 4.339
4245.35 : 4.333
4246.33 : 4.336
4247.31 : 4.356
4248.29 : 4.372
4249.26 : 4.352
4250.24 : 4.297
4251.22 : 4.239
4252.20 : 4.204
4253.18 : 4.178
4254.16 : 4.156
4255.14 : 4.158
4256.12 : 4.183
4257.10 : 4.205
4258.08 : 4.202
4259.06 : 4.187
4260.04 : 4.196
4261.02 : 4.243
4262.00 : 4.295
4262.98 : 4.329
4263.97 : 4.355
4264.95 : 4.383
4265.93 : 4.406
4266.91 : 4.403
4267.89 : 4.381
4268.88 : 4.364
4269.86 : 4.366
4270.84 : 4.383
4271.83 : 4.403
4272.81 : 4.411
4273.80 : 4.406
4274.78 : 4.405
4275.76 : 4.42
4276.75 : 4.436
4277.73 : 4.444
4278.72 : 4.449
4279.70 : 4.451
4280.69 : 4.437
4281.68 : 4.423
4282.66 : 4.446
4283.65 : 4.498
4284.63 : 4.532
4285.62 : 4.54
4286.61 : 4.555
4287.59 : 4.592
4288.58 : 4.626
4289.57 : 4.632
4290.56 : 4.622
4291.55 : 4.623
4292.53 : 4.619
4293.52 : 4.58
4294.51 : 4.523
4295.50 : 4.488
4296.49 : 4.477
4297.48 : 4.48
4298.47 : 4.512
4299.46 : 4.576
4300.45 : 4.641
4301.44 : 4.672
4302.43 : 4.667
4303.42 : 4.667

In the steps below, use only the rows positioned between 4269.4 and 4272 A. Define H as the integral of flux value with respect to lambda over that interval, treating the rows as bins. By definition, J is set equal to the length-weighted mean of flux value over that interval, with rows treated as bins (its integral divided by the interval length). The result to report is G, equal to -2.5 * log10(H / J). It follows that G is -1.04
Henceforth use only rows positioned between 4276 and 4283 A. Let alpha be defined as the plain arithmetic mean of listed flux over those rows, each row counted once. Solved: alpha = 4.44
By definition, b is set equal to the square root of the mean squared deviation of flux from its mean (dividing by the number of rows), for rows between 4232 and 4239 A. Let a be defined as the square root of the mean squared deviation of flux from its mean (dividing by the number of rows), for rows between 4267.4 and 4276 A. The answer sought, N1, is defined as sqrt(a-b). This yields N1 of 0.010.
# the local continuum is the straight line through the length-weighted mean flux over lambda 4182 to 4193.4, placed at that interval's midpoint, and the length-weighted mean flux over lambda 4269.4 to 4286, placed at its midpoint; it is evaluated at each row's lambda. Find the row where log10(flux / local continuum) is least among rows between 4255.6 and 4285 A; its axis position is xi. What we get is 4259.06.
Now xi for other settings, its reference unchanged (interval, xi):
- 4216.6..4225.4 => 4221.96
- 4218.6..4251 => 4221.96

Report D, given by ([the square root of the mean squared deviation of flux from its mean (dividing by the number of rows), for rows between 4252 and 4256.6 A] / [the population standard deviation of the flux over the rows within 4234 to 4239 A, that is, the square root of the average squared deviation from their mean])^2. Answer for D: 0.7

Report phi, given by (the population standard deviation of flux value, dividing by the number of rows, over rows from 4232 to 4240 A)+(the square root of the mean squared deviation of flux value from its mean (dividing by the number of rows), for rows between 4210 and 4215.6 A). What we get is 0.050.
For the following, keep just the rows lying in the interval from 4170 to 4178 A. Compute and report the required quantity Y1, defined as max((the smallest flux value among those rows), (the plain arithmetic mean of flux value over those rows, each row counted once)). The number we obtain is 4.5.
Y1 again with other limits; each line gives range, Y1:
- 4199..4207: 4.2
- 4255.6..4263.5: 4.2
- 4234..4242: 4.5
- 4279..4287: 4.5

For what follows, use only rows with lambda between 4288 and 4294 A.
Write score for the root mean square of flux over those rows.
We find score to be 4.62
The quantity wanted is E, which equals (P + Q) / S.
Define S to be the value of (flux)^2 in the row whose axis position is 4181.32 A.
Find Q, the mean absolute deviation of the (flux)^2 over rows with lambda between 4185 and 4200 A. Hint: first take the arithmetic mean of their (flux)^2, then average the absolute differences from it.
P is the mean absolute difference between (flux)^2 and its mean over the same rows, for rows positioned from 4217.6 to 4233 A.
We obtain 0.047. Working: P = 0.47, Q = 0.49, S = 20.5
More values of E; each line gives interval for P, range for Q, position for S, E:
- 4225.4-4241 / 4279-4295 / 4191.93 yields 0.063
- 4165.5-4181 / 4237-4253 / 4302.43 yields 0.044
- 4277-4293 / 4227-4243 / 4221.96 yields 0.060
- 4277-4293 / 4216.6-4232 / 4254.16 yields 0.059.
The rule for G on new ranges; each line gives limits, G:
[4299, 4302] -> -1.19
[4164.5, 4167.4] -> -1.16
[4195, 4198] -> -1.19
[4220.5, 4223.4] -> -1.16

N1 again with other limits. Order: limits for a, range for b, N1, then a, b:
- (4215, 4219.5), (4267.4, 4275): 0.145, 0.039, 0.018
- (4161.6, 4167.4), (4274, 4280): 0.110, 0.029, 0.017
